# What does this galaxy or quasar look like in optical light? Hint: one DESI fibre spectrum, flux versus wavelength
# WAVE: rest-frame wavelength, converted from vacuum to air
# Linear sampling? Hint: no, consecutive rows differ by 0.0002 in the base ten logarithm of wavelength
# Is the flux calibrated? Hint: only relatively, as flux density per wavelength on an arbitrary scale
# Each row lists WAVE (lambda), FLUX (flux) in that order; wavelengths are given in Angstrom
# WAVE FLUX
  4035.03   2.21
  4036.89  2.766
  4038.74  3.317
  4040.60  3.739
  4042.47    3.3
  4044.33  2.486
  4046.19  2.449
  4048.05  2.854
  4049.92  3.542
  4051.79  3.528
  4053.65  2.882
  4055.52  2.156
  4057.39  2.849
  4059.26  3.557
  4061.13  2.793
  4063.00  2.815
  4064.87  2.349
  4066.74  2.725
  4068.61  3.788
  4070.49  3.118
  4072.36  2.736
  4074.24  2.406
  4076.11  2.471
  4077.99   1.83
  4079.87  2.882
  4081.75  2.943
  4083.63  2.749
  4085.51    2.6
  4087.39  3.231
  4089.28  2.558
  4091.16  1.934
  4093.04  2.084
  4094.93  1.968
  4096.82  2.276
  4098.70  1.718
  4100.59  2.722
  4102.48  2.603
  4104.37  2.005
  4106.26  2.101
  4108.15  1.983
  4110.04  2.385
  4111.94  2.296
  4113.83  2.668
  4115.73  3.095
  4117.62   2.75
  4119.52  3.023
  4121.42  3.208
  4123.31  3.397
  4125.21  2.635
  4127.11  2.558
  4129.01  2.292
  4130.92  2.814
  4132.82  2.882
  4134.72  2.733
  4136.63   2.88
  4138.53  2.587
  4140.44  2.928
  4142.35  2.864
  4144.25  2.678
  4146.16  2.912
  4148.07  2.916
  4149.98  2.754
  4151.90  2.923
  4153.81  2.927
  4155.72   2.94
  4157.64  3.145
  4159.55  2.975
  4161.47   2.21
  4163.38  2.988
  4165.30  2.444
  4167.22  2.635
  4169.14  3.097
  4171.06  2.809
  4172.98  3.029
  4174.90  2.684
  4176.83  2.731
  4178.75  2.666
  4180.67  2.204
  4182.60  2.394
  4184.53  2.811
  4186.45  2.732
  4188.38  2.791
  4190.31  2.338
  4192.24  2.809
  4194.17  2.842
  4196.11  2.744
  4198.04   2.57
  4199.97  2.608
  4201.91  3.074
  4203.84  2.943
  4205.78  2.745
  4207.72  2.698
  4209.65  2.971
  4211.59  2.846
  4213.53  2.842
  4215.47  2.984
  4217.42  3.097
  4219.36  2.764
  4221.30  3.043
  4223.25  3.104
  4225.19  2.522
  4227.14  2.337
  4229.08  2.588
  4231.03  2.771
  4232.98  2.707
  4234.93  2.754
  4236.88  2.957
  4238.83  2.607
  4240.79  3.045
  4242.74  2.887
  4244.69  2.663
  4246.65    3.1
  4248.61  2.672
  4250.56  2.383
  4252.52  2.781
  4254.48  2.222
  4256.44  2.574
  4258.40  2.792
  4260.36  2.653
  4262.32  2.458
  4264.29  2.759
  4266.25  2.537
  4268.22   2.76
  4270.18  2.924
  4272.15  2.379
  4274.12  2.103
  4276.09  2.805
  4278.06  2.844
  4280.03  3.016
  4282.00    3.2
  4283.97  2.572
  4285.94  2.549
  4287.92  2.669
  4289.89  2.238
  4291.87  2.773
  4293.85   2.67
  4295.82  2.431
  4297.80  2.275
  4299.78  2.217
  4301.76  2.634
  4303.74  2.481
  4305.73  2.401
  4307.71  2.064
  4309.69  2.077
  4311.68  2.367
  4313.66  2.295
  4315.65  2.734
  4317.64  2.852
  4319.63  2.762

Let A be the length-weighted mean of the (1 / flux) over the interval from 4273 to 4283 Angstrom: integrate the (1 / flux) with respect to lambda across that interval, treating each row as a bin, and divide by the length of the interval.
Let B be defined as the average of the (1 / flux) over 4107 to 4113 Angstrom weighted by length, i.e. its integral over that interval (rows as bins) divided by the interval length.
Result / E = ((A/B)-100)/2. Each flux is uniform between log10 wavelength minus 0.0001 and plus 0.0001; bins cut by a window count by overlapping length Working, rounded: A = 0.366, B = 0.45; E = -49.6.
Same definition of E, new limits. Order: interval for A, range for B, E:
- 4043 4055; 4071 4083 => -49.6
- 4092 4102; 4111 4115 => -49.4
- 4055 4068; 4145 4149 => -49.5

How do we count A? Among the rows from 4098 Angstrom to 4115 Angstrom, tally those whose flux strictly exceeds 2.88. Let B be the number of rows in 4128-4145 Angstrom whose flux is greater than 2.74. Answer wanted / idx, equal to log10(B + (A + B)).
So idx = 1.00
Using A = 0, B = 5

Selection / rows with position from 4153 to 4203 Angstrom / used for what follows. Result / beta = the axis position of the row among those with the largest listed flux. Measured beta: 4157.64 Angstrom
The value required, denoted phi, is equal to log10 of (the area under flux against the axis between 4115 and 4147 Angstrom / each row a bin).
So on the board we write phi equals 1.96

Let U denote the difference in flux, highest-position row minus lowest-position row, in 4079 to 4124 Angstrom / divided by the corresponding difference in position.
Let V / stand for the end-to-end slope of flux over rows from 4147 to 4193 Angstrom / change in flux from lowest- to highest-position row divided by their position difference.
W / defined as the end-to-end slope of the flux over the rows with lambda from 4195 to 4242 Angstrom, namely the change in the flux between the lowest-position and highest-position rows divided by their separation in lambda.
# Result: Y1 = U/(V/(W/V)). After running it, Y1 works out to 14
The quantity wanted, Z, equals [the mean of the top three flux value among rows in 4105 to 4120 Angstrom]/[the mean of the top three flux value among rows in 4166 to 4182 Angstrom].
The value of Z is 0.99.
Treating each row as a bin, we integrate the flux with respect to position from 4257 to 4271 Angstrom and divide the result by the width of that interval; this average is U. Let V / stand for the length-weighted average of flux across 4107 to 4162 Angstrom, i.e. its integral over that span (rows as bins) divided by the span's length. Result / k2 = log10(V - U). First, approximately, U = 2.69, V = 2.77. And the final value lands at -1.1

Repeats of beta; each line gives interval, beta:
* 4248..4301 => 4282.00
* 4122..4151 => 4123.31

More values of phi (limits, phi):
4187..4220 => 1.97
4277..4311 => 1.94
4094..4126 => 1.91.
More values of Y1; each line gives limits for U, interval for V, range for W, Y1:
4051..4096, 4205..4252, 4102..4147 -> -4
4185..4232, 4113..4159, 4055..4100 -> 0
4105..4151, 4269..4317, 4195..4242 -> 6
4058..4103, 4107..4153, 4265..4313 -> 0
